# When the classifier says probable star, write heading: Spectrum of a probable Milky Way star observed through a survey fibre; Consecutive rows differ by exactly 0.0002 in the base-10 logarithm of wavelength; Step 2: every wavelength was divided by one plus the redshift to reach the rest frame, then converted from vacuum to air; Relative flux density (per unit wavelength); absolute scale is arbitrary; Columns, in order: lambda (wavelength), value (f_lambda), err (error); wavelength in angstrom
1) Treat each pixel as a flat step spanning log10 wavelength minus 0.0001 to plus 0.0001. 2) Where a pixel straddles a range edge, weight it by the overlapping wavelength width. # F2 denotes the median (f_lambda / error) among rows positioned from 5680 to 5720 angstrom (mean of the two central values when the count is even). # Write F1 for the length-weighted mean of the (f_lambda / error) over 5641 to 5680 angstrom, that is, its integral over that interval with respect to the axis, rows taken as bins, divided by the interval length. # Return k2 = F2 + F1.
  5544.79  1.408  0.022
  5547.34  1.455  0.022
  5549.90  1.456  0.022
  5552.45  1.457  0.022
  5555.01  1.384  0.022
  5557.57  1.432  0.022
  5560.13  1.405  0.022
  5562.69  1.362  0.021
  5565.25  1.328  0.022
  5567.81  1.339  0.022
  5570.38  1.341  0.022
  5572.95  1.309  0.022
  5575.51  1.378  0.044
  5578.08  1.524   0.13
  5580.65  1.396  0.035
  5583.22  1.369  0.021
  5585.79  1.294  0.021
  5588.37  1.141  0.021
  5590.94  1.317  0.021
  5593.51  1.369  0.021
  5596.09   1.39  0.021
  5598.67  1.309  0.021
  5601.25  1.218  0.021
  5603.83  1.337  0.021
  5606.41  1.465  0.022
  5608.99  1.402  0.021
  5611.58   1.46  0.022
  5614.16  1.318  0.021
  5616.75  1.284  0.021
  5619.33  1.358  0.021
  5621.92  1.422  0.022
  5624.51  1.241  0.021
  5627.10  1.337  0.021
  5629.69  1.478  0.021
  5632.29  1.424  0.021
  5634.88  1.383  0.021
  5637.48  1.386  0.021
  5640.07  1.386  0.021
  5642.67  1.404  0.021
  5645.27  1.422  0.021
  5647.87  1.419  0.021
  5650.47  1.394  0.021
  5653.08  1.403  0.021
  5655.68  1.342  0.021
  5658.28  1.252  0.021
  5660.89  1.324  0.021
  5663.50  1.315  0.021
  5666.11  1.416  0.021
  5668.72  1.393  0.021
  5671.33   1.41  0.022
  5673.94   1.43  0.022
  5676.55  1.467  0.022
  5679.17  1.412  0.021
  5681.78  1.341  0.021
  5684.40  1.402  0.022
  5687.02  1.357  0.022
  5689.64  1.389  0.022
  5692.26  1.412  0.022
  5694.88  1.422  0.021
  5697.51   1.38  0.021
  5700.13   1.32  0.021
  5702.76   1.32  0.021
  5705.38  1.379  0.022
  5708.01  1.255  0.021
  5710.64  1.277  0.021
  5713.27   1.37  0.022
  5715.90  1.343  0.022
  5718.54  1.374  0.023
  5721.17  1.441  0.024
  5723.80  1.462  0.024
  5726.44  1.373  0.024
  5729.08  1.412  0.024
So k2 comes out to 128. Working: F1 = 65.4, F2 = 62.9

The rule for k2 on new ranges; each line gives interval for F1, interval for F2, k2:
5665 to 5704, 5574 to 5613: 128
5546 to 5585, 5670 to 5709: 120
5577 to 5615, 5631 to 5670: 125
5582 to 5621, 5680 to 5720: 126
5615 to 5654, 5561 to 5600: 127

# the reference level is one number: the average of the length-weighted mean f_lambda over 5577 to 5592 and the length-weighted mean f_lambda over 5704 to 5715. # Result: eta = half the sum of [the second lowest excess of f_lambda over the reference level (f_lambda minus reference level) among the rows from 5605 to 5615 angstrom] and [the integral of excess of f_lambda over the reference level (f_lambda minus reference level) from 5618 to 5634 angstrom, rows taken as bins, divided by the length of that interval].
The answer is 0.06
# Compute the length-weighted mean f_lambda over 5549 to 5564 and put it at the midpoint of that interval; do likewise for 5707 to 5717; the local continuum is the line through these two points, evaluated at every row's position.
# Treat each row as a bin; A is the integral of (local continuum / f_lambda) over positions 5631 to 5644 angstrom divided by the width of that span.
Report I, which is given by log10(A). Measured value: -0.011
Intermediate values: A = 0.98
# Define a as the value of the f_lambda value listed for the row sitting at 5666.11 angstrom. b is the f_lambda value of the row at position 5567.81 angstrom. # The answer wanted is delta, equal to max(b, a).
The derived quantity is 1.42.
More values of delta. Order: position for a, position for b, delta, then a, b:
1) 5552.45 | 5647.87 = 1.46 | 1.457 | 1.419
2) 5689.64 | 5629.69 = 1.48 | 1.389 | 1.478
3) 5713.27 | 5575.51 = 1.38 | 1.37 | 1.378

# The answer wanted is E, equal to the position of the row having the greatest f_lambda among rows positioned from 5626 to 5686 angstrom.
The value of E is 5629.69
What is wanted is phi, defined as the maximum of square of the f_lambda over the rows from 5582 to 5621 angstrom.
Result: 2.15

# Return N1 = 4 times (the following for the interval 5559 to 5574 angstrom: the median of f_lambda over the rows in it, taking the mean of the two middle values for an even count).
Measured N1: 5.36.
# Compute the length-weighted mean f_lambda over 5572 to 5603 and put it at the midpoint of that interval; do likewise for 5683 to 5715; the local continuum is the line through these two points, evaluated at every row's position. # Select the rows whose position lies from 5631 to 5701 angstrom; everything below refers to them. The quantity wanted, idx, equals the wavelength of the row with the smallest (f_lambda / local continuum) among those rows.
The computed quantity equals 5658.28 angstrom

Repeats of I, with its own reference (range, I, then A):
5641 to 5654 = -0.017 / 0.96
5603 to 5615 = -0.006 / 0.99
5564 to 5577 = 0.020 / 1.05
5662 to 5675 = -0.015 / 0.97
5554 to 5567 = 0.010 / 1.02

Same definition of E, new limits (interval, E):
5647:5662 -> 5647.87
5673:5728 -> 5676.55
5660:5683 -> 5676.55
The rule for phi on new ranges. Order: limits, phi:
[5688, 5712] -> 2.02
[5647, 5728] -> 2.15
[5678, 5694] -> 1.99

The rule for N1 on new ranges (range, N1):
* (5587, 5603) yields 5.25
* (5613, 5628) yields 5.31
